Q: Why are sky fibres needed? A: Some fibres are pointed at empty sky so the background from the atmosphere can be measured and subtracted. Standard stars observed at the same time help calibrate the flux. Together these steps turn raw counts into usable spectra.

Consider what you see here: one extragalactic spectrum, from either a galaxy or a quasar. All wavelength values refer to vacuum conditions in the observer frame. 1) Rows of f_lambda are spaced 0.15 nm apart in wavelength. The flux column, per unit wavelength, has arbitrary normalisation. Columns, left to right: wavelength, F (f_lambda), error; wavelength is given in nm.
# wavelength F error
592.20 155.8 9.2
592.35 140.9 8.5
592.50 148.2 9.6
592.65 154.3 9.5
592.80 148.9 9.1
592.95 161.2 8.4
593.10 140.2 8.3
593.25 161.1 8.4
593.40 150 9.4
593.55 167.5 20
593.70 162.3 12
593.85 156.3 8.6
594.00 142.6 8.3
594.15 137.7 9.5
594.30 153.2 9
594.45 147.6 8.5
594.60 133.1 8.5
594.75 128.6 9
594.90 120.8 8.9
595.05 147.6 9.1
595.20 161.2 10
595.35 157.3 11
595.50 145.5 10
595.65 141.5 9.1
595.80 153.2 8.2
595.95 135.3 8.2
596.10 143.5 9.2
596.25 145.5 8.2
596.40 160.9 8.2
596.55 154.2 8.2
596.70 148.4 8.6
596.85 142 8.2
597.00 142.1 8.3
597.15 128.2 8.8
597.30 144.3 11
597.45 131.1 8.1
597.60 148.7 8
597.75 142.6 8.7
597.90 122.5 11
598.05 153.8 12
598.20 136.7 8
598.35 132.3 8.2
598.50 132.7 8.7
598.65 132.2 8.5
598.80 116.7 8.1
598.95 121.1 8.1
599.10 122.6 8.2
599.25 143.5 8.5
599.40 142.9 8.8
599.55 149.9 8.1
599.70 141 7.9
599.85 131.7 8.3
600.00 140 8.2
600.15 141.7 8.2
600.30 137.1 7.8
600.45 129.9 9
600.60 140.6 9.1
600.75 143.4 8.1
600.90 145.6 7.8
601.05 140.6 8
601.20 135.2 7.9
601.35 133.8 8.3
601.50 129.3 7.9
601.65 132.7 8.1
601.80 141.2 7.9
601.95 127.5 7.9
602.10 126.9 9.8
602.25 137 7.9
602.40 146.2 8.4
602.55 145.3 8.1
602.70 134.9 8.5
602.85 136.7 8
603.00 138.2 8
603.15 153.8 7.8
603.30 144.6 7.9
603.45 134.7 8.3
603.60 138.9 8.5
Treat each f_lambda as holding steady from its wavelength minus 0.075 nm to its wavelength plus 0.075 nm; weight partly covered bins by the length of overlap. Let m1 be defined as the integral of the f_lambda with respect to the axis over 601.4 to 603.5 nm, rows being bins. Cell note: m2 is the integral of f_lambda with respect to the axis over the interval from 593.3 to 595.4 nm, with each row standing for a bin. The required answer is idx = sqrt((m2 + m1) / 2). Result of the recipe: 17.31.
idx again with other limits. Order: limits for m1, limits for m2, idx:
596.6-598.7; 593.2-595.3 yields 17.34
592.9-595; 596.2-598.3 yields 17.45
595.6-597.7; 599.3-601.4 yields 17.26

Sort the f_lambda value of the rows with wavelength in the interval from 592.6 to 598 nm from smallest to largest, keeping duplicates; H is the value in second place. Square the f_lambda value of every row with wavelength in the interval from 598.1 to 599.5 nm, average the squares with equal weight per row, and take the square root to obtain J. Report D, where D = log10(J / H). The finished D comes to 0.03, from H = 122.5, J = 131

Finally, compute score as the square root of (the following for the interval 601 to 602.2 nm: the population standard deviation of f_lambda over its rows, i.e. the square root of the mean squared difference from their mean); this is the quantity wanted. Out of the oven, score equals 2.3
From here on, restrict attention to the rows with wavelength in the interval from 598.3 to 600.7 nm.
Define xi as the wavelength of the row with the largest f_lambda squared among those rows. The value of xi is 599.55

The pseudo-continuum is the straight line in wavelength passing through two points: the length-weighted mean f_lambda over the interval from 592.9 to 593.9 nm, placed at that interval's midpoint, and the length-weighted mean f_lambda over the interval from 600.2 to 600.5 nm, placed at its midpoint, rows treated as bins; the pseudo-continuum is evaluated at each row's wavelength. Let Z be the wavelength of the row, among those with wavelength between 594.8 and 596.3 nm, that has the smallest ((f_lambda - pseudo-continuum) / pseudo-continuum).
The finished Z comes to 594.90 nm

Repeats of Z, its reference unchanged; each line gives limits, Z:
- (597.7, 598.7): 597.90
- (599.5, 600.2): 599.85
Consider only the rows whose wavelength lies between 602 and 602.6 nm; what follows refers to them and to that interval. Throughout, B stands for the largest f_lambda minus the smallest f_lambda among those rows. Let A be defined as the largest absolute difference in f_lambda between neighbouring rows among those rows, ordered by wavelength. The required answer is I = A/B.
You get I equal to 0.52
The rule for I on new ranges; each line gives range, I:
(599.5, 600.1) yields 0.51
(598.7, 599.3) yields 0.78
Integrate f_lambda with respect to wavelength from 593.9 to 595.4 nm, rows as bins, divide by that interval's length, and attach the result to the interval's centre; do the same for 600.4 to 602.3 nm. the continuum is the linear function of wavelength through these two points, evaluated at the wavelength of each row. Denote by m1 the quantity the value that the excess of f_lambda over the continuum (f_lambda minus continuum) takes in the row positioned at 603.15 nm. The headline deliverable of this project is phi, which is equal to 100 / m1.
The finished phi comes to 5.0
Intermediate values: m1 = 20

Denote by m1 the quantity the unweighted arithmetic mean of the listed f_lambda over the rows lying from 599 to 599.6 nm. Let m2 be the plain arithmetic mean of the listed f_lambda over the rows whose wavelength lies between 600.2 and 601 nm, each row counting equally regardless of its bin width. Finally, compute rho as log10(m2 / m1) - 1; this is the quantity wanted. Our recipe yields -1.00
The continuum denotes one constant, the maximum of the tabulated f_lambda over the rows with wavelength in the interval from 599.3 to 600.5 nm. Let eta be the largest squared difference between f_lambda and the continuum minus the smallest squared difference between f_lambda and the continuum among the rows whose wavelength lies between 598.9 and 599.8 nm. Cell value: 829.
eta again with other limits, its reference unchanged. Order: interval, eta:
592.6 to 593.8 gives 310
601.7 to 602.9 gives 515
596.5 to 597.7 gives 469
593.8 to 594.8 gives 448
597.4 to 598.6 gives 749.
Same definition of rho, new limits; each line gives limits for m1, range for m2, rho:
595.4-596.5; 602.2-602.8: -1.02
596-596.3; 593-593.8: -0.97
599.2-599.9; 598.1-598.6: -1.02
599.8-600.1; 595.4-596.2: -0.98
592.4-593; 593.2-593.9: -0.98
